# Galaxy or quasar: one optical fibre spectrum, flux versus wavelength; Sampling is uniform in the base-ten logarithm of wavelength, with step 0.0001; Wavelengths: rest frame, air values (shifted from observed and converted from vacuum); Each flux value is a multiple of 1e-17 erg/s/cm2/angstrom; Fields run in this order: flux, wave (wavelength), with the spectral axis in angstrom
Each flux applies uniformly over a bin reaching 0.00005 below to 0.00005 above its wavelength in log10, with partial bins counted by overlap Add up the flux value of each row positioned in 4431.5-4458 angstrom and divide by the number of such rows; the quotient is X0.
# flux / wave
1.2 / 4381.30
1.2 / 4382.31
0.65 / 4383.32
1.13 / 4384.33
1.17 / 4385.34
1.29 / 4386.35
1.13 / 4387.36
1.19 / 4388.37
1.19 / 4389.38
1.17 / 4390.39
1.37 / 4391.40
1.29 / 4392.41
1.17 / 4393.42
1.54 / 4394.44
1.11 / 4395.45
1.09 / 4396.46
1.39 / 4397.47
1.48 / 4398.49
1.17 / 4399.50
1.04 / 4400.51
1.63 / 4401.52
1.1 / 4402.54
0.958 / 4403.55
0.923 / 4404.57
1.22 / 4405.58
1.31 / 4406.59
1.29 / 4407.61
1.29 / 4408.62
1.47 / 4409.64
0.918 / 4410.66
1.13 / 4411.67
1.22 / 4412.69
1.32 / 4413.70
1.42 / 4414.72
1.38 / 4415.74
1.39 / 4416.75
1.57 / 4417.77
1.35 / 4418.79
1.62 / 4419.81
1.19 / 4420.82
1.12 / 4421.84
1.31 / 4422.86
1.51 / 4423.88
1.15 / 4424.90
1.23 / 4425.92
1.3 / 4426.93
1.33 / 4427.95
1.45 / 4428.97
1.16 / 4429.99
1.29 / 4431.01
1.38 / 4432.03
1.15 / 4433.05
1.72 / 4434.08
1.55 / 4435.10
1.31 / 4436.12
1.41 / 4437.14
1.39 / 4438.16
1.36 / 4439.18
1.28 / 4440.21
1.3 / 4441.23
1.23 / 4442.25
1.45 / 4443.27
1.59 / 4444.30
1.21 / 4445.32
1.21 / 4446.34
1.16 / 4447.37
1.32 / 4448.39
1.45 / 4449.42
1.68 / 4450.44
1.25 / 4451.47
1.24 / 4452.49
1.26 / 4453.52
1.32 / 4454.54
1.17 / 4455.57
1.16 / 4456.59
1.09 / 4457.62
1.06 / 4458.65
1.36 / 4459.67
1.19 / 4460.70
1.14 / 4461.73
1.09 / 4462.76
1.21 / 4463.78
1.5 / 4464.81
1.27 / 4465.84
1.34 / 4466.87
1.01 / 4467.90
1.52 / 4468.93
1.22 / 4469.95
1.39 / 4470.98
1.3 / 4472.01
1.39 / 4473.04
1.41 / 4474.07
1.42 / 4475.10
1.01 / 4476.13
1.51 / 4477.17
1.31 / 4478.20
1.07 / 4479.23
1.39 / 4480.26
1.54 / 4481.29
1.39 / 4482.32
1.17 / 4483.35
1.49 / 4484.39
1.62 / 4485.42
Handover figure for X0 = 1.33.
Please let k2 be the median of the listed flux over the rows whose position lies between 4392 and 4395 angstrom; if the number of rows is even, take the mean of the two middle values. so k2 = 1.29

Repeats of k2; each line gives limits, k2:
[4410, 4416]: 1.27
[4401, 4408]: 1.22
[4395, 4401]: 1.14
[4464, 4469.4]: 1.34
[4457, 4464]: 1.14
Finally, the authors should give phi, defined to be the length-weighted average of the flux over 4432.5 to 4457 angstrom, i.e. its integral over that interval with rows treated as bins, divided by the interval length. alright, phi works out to 1.34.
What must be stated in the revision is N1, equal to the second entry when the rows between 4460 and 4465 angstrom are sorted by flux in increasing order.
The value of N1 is 1.14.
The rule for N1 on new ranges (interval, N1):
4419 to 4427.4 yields 1.15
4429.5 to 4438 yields 1.16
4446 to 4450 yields 1.21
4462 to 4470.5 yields 1.09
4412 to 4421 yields 1.22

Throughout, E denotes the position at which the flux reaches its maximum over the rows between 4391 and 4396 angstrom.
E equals 4394.44 angstrom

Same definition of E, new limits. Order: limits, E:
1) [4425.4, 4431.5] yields 4428.97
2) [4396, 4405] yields 4401.52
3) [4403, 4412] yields 4409.64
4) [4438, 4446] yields 4444.30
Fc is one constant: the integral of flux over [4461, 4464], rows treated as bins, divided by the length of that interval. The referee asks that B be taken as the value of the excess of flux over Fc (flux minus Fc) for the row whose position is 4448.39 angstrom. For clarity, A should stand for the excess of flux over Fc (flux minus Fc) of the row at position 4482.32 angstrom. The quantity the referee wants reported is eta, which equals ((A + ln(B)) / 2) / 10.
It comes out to -0.07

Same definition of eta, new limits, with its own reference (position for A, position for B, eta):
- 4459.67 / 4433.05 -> -0.25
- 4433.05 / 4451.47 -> -0.11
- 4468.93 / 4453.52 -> -0.09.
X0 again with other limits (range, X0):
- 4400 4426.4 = 1.27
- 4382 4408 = 1.20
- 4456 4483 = 1.28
